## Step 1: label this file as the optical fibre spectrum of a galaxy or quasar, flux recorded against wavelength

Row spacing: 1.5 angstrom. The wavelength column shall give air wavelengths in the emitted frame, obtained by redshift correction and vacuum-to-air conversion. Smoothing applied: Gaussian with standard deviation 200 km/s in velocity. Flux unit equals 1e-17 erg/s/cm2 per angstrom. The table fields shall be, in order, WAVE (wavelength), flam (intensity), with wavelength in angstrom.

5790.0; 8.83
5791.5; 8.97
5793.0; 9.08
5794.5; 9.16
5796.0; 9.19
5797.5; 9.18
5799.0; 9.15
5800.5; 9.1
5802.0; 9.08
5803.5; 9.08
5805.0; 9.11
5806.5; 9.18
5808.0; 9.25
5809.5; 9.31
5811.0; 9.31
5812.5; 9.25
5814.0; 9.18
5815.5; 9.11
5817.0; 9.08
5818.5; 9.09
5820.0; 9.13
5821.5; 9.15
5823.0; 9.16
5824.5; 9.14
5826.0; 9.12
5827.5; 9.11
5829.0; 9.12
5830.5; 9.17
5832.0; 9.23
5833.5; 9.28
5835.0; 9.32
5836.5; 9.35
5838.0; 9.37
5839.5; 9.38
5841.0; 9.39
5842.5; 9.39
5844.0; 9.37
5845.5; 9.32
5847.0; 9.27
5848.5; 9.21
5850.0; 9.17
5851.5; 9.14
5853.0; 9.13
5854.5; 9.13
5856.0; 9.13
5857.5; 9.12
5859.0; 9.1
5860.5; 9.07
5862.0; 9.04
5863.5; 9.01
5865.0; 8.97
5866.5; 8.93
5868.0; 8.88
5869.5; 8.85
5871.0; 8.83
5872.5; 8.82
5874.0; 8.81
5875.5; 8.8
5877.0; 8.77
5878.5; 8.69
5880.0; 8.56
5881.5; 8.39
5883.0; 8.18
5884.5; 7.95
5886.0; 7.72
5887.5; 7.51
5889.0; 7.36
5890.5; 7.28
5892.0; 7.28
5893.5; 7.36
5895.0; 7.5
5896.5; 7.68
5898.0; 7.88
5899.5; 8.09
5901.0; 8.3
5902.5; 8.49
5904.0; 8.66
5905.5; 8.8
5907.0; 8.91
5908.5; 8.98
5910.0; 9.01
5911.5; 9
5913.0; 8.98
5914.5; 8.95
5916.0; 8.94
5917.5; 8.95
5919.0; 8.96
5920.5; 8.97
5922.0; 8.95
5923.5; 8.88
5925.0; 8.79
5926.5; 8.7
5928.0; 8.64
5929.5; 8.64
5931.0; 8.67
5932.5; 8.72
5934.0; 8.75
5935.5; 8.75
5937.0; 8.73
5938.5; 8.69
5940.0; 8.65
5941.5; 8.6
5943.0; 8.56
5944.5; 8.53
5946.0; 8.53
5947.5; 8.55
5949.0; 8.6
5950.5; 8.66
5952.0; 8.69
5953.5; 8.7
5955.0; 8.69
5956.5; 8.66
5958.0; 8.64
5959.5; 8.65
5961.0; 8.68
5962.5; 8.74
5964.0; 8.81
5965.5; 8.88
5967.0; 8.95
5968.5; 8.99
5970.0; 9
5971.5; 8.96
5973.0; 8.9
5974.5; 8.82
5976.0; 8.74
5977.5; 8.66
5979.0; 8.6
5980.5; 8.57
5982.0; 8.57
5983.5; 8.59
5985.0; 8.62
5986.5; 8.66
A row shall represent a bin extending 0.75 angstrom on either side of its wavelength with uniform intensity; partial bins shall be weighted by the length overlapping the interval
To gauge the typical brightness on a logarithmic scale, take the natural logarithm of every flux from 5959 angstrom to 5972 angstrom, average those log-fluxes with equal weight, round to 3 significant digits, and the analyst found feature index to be 2.18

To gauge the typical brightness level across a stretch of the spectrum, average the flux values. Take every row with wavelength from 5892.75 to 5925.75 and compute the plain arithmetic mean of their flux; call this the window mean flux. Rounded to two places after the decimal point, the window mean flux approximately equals 8.59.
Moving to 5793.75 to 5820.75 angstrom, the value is 9.16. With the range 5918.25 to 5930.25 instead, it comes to 8.82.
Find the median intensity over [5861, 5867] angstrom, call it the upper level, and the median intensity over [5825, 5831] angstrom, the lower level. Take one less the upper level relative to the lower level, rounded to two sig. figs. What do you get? 0.014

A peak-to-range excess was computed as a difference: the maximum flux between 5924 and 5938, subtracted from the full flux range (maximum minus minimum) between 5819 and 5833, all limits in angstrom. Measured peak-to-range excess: -8.7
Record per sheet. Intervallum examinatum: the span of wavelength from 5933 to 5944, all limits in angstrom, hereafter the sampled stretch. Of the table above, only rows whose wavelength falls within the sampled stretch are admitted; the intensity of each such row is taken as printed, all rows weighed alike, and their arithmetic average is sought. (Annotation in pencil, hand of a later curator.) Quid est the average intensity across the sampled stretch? 8.7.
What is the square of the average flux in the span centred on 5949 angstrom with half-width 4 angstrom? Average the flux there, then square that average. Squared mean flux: 74.1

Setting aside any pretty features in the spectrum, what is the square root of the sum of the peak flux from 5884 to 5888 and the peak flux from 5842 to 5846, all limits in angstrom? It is 4.16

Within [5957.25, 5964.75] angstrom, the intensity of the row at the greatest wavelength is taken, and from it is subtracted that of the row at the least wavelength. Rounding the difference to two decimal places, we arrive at 0.17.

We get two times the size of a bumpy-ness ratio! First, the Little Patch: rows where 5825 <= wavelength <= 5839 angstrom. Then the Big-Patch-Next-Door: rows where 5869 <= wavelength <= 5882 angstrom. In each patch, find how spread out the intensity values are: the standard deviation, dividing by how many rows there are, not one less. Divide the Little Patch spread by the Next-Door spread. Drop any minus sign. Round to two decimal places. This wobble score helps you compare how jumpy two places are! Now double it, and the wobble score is 1.35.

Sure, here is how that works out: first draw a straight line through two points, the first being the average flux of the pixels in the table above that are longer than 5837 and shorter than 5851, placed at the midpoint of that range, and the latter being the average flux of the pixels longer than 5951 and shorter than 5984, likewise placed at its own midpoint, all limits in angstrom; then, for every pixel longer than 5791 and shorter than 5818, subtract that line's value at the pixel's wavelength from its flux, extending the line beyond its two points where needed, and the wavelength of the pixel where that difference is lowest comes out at 5791.5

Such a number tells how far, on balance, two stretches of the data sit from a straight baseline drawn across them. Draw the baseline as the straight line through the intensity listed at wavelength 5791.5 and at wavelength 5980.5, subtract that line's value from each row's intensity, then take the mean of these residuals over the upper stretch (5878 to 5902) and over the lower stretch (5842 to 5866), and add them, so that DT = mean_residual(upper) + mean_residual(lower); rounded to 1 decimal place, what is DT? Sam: -0.6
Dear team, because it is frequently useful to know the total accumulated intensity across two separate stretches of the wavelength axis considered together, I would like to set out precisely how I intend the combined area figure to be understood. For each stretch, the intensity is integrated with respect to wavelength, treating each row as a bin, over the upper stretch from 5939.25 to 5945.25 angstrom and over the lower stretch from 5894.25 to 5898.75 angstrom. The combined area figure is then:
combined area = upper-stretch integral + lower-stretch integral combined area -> 86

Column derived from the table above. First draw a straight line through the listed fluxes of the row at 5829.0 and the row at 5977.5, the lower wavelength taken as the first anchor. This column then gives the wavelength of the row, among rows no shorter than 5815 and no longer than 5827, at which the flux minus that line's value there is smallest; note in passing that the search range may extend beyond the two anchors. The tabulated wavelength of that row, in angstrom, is 5817.0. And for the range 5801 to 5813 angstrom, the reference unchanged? 5802.0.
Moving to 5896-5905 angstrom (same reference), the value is 5896.5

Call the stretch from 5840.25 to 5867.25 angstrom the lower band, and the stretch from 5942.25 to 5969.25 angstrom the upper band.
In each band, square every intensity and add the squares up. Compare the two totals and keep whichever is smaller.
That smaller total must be 1361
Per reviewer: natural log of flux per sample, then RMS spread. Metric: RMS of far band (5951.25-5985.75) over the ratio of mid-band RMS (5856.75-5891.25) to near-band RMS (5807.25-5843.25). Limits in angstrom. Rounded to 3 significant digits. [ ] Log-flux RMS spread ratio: 2.25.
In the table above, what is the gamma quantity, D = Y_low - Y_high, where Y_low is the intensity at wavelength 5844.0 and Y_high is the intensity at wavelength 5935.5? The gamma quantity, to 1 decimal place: 0.6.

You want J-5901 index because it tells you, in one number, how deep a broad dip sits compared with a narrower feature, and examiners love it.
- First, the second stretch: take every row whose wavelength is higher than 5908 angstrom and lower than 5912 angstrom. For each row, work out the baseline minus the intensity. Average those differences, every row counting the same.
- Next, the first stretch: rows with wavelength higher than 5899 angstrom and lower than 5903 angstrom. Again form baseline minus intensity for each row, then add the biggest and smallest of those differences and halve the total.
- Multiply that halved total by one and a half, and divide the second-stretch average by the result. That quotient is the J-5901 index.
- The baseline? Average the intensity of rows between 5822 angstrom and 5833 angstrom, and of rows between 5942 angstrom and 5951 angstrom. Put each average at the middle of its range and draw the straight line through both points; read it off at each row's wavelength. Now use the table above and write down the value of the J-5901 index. -0.33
